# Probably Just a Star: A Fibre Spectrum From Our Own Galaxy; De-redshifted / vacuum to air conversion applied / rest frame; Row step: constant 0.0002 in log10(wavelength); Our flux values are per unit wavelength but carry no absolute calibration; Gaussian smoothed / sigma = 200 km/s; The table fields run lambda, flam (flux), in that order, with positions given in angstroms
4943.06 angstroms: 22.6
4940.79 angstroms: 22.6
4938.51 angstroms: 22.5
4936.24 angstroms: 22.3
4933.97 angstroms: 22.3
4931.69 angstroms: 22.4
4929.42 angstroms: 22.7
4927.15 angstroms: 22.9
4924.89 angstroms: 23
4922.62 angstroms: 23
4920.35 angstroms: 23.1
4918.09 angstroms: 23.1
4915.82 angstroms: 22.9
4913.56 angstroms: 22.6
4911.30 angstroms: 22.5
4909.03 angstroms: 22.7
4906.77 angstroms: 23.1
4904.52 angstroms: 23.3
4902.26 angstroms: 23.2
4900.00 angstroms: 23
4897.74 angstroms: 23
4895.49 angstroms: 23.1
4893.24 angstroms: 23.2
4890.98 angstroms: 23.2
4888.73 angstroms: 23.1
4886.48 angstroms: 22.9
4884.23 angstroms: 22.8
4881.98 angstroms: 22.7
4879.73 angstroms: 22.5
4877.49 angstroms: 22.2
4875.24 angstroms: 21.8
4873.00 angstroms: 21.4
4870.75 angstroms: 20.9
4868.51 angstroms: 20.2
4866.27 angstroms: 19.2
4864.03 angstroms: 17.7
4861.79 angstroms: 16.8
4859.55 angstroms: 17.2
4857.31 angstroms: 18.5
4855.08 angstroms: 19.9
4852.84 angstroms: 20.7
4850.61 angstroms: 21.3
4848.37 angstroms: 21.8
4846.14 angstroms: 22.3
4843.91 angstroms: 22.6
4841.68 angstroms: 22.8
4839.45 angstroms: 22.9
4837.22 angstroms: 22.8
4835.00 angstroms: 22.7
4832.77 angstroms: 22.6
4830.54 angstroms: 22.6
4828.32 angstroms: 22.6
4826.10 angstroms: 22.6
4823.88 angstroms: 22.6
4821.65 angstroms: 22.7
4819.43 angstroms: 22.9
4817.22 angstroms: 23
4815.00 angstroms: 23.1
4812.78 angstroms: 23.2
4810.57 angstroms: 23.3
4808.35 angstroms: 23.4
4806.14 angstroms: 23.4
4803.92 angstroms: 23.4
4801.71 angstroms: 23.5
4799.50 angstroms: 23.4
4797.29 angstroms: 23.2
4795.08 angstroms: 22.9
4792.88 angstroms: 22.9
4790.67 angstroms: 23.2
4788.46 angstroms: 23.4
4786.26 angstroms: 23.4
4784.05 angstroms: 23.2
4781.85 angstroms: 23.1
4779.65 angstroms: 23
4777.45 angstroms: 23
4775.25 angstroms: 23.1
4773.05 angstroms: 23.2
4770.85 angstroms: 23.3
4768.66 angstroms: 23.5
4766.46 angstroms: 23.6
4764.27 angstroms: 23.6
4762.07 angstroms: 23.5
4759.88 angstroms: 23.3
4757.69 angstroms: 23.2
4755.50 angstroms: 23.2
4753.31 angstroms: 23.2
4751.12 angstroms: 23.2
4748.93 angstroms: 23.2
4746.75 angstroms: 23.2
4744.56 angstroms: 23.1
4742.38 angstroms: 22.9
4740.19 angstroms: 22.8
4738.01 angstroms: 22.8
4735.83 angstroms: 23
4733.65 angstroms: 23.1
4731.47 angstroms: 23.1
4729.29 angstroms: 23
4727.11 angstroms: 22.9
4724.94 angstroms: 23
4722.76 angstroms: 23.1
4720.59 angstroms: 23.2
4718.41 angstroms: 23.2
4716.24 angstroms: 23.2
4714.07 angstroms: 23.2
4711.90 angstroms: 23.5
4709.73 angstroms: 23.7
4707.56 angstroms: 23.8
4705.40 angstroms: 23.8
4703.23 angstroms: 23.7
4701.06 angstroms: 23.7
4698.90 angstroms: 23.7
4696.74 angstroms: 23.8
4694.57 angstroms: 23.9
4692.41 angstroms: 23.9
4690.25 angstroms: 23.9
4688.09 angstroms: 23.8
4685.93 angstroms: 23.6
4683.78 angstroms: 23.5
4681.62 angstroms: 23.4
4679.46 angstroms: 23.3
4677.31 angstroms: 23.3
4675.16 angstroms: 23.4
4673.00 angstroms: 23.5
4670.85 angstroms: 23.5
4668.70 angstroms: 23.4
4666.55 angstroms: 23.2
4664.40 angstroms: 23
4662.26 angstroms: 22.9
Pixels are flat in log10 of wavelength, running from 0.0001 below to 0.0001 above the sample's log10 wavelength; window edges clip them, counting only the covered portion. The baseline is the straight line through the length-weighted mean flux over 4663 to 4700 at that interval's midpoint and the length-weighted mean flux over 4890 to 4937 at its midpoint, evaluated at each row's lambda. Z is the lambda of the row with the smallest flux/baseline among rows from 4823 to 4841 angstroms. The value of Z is 4823.88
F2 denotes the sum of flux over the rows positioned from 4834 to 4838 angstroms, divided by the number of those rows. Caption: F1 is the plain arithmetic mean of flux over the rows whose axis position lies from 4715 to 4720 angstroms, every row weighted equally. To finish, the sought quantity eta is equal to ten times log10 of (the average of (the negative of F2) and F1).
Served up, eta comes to -6.5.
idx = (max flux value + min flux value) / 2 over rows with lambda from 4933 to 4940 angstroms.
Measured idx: 22.4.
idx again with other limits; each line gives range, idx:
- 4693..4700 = 23.8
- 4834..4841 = 22.8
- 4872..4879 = 21.8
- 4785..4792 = 23.3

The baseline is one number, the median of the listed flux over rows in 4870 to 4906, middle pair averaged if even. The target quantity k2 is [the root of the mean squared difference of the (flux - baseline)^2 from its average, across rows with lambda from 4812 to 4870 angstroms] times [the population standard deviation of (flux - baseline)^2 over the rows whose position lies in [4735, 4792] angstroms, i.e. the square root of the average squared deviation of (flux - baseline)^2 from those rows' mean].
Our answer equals 1.3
